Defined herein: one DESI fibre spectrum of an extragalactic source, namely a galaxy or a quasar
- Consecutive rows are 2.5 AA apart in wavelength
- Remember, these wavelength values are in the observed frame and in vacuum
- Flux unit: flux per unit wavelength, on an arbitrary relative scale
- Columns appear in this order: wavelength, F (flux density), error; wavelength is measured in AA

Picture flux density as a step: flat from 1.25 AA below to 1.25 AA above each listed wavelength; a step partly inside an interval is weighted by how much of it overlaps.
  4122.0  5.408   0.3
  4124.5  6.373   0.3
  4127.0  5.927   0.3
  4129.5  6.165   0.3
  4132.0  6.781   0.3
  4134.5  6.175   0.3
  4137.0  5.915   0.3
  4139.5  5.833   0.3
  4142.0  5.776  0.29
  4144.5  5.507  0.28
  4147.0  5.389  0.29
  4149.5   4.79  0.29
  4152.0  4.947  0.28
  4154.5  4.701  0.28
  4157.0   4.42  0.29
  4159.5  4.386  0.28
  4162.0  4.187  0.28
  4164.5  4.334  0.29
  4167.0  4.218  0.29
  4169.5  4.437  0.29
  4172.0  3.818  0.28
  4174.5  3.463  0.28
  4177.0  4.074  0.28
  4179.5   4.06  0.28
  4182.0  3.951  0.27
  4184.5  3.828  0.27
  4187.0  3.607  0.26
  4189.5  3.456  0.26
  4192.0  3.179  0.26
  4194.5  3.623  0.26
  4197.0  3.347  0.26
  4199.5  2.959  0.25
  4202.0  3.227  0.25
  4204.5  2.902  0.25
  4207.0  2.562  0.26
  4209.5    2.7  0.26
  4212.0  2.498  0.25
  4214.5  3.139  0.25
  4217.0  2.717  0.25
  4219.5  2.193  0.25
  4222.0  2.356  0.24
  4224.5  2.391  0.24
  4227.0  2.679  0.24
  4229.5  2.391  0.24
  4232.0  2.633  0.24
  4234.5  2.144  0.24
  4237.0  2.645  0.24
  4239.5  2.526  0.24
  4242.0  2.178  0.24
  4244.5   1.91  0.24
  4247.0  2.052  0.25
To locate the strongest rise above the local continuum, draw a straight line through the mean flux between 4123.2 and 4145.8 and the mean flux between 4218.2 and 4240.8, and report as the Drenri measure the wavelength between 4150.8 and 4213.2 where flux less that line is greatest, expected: 4194.5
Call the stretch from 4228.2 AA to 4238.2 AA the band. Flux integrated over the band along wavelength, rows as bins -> 25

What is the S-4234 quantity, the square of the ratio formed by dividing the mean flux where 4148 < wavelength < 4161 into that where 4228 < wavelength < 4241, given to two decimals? 0.28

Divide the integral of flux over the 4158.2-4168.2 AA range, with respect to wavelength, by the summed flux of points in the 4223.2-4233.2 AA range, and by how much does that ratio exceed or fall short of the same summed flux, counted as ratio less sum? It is -5.9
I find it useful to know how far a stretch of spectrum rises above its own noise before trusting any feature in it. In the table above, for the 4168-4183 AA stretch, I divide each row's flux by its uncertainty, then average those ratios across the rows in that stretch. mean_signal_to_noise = 14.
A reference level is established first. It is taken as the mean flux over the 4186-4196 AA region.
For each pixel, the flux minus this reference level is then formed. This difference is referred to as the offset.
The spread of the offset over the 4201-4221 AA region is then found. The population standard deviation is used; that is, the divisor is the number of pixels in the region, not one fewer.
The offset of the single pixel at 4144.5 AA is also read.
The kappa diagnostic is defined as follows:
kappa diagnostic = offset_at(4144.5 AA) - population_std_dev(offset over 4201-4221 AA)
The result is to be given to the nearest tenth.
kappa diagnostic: 1.7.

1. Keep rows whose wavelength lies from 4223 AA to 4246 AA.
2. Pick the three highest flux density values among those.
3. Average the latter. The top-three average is 2.7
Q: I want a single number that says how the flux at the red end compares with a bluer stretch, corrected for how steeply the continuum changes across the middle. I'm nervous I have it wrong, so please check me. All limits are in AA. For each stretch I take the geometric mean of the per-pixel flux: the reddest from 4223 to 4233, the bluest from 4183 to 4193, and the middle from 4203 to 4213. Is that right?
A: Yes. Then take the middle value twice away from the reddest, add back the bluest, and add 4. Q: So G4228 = 4.71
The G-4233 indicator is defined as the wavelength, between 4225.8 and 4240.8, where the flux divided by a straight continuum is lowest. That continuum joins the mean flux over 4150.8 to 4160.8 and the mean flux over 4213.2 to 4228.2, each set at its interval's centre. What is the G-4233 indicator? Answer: 4234.5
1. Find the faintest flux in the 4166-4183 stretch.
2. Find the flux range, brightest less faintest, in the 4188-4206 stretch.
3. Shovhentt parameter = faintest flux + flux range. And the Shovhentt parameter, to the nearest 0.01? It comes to 4.18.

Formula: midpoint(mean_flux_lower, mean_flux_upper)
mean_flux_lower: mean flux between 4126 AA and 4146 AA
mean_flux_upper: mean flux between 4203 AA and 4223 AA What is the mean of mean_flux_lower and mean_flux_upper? 4.3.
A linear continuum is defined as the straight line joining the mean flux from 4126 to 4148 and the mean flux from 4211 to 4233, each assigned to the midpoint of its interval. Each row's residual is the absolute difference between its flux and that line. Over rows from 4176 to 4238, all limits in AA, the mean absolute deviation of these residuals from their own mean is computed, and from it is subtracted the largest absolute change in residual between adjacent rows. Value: -0.45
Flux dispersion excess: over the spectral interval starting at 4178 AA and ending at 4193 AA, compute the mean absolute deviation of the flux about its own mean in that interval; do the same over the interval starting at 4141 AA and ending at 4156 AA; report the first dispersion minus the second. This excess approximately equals -0.11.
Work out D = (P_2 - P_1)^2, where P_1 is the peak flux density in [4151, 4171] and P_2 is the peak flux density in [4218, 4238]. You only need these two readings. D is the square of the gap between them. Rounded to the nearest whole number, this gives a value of 5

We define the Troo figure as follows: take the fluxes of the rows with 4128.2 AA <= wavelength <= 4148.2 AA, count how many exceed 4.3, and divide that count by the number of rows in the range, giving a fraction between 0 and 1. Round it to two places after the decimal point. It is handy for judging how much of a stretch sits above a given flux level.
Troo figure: 1.00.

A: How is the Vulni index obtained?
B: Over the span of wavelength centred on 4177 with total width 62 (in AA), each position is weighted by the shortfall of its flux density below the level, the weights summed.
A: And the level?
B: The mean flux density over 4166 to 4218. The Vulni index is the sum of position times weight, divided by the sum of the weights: 4153.8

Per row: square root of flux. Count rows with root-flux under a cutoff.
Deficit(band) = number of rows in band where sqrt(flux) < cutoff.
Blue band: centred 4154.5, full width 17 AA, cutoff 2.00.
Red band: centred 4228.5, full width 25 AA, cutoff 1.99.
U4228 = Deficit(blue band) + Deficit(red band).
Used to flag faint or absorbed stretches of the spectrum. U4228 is 10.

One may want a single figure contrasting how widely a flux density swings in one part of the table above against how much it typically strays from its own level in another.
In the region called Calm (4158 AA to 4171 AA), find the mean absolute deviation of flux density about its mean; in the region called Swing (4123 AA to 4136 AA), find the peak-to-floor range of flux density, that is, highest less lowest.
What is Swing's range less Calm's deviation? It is 0.77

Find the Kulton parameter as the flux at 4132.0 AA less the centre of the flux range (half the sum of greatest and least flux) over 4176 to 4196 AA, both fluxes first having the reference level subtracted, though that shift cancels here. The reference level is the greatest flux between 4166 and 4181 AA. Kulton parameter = 3.2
